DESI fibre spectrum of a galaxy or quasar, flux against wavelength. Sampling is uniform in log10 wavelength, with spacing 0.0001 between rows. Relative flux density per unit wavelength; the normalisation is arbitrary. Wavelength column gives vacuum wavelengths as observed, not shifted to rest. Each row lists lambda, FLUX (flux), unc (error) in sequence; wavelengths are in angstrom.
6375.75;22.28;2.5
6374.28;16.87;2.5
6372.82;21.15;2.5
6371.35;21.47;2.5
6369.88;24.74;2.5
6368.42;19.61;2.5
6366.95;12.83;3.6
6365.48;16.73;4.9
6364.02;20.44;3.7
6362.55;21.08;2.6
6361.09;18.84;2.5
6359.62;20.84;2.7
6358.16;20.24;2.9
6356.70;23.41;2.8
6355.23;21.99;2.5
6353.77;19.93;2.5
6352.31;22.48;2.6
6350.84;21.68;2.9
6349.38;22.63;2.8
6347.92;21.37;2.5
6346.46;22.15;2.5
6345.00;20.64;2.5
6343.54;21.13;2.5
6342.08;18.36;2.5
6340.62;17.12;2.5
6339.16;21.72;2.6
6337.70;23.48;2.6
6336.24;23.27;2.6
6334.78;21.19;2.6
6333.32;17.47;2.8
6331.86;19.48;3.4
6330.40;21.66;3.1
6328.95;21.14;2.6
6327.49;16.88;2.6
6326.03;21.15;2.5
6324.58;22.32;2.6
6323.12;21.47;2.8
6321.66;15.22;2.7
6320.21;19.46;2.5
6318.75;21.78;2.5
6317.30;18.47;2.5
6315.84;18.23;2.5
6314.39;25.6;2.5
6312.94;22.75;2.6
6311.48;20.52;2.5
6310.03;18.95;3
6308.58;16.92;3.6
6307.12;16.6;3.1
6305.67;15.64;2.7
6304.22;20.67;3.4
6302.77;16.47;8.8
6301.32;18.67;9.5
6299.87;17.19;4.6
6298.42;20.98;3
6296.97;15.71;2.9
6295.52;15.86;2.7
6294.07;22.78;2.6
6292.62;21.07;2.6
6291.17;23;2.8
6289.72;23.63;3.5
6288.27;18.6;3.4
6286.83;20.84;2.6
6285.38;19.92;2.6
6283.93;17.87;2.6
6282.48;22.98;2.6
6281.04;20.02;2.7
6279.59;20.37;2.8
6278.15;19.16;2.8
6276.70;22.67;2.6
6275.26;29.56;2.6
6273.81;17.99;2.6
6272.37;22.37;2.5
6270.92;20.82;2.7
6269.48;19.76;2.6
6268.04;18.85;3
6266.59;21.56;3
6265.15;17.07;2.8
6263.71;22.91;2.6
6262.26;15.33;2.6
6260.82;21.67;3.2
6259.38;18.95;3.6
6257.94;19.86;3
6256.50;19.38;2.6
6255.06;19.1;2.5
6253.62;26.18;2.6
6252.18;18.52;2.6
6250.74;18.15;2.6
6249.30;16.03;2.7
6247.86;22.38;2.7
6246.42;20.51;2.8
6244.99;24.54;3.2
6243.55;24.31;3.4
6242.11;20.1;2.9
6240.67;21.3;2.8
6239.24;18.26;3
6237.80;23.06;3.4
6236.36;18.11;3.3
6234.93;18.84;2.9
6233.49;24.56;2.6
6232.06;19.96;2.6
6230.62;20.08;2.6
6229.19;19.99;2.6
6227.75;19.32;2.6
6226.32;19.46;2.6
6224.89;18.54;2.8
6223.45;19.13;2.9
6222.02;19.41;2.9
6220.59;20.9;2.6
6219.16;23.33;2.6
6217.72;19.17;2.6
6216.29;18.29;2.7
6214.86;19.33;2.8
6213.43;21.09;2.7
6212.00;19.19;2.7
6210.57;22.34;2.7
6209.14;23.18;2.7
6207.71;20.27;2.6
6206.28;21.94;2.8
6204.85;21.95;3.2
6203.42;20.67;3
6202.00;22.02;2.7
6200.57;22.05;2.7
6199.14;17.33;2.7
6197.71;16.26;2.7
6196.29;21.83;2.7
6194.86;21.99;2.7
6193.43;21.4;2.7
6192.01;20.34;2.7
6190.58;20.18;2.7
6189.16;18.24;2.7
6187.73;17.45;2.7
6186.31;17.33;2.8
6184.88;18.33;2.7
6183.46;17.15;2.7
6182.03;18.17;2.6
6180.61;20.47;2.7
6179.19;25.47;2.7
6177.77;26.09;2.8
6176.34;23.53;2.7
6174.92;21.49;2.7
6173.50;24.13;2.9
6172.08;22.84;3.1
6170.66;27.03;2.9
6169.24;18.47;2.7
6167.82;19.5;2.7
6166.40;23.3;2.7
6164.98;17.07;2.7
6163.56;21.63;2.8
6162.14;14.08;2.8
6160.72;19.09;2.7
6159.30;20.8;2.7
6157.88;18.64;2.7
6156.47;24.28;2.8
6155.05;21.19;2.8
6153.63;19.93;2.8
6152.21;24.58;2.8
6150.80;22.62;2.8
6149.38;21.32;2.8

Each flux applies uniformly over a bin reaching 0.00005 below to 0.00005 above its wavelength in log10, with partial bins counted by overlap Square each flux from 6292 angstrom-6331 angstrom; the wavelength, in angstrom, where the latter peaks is 6314.39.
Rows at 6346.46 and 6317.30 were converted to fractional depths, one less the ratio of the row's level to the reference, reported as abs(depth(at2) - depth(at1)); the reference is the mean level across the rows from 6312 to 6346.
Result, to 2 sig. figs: 0.18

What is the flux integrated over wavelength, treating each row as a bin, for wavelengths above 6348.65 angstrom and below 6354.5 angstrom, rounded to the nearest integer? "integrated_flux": 127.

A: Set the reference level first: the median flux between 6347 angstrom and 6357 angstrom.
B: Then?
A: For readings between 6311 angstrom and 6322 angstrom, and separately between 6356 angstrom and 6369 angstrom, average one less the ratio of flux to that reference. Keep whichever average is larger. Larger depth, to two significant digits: 0.12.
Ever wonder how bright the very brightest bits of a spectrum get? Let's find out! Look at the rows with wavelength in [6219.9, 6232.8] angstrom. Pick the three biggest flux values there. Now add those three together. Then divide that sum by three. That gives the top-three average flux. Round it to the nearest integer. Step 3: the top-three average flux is 20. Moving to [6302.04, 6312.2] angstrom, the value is 20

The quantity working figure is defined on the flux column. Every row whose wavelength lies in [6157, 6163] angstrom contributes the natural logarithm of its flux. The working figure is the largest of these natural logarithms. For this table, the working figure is 3.03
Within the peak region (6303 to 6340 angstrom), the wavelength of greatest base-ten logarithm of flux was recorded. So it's 6314.39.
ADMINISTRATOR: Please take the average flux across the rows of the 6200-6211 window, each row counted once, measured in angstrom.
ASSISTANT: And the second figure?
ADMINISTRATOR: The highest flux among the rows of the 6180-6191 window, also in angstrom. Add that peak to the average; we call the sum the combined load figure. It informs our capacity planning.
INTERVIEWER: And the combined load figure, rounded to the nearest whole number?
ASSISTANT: 42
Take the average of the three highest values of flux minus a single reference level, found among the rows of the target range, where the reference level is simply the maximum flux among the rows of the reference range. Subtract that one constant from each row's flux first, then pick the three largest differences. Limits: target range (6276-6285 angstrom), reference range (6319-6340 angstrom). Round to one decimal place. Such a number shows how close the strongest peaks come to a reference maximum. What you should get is -1.5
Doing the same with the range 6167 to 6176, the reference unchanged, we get 1.2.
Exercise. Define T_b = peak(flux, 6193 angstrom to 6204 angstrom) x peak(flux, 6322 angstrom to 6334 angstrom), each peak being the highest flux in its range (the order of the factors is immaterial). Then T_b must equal 492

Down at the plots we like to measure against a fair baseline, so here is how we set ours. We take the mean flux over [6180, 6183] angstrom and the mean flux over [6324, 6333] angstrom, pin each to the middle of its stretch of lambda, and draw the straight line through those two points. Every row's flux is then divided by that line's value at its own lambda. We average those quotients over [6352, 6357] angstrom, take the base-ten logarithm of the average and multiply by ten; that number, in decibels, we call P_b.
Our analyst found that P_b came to 0.3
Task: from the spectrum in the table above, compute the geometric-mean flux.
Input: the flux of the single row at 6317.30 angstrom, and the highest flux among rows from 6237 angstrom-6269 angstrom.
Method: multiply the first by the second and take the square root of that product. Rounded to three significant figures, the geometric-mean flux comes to 22.0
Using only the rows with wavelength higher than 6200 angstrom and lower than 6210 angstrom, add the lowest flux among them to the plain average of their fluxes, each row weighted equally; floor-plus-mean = 42.0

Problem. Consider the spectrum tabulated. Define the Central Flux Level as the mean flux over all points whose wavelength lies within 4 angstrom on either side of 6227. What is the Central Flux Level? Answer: 19.4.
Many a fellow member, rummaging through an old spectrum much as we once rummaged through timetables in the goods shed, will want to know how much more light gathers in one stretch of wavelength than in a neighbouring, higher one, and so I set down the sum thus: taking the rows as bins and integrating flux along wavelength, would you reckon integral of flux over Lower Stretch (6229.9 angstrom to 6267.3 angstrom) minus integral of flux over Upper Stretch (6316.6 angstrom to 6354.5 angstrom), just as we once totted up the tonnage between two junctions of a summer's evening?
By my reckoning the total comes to -15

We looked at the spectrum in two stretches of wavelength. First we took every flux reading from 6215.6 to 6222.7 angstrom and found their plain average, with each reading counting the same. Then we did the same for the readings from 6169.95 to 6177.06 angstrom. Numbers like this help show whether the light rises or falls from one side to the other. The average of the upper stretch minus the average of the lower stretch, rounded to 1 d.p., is -3.6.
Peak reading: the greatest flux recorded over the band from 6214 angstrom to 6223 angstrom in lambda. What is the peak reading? 23.33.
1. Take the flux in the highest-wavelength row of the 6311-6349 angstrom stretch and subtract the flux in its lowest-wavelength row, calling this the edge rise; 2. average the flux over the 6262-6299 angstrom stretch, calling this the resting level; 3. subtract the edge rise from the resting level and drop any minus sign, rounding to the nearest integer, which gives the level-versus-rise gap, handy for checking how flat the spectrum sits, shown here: 20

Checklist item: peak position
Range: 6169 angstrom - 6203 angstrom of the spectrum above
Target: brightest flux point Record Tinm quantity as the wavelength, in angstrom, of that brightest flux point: 6170.66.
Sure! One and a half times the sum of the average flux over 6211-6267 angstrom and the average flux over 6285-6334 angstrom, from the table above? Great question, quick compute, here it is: 59.7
